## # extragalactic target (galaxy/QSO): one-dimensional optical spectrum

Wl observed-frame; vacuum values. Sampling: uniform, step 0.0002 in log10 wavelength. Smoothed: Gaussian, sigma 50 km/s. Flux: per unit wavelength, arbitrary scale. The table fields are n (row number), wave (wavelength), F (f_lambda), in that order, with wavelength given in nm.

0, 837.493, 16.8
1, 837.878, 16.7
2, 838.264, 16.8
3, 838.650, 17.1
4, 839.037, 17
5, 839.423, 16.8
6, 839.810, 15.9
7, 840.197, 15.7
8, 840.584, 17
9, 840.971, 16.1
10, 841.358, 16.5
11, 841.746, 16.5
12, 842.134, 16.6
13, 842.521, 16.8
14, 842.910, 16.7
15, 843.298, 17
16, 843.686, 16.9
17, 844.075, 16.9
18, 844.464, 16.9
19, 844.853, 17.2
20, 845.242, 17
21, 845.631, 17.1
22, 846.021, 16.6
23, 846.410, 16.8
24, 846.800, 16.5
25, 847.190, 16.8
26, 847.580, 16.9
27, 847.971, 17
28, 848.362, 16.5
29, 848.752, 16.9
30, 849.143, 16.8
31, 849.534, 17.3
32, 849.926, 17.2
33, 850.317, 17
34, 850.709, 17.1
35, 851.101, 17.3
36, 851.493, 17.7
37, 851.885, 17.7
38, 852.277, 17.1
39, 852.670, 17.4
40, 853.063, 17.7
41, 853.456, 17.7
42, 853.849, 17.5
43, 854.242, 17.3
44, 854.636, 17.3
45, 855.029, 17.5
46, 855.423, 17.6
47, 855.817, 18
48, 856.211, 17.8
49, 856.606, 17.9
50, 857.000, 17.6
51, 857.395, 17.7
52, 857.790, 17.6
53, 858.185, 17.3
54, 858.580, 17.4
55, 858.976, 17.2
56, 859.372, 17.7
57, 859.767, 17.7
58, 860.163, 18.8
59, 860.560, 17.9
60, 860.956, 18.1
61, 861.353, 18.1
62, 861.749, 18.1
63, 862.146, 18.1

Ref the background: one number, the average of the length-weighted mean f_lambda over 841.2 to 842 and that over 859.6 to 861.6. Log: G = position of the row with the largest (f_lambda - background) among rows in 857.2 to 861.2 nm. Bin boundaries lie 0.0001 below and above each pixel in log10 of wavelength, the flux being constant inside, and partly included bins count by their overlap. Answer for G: 860.163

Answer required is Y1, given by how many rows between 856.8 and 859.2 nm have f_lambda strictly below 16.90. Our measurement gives 0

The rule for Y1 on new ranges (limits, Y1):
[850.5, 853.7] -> 0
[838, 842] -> 7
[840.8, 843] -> 6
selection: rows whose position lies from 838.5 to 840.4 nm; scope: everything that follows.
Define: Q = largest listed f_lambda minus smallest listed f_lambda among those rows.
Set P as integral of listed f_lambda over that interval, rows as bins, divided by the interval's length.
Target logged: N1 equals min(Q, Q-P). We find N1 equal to -15.1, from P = 16.5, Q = 1.40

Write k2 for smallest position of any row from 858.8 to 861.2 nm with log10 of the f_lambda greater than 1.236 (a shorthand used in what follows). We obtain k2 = 859.372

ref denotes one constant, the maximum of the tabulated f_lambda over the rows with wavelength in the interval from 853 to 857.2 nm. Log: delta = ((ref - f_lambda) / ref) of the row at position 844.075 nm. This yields 0.06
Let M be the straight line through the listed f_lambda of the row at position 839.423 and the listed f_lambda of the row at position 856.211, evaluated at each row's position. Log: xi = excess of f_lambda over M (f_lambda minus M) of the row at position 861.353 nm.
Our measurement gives 0.0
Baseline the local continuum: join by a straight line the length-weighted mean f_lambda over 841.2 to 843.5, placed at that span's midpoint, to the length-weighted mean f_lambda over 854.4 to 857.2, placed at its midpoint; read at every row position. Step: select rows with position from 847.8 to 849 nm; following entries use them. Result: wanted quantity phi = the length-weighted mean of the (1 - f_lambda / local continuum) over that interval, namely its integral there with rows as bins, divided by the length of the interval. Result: 0.019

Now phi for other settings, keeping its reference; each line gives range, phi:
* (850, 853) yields 0.001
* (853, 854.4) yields -0.002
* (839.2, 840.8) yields 0.010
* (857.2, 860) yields 0.019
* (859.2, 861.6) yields -0.003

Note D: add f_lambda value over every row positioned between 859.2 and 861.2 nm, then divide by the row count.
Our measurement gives 18.0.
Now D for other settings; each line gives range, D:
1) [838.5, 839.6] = 17.0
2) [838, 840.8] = 16.6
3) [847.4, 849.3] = 16.8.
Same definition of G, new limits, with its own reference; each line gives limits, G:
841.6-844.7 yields 843.298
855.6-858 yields 855.817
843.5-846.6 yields 844.853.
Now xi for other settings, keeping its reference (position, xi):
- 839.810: -0.9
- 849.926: -0.2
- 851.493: 0.2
